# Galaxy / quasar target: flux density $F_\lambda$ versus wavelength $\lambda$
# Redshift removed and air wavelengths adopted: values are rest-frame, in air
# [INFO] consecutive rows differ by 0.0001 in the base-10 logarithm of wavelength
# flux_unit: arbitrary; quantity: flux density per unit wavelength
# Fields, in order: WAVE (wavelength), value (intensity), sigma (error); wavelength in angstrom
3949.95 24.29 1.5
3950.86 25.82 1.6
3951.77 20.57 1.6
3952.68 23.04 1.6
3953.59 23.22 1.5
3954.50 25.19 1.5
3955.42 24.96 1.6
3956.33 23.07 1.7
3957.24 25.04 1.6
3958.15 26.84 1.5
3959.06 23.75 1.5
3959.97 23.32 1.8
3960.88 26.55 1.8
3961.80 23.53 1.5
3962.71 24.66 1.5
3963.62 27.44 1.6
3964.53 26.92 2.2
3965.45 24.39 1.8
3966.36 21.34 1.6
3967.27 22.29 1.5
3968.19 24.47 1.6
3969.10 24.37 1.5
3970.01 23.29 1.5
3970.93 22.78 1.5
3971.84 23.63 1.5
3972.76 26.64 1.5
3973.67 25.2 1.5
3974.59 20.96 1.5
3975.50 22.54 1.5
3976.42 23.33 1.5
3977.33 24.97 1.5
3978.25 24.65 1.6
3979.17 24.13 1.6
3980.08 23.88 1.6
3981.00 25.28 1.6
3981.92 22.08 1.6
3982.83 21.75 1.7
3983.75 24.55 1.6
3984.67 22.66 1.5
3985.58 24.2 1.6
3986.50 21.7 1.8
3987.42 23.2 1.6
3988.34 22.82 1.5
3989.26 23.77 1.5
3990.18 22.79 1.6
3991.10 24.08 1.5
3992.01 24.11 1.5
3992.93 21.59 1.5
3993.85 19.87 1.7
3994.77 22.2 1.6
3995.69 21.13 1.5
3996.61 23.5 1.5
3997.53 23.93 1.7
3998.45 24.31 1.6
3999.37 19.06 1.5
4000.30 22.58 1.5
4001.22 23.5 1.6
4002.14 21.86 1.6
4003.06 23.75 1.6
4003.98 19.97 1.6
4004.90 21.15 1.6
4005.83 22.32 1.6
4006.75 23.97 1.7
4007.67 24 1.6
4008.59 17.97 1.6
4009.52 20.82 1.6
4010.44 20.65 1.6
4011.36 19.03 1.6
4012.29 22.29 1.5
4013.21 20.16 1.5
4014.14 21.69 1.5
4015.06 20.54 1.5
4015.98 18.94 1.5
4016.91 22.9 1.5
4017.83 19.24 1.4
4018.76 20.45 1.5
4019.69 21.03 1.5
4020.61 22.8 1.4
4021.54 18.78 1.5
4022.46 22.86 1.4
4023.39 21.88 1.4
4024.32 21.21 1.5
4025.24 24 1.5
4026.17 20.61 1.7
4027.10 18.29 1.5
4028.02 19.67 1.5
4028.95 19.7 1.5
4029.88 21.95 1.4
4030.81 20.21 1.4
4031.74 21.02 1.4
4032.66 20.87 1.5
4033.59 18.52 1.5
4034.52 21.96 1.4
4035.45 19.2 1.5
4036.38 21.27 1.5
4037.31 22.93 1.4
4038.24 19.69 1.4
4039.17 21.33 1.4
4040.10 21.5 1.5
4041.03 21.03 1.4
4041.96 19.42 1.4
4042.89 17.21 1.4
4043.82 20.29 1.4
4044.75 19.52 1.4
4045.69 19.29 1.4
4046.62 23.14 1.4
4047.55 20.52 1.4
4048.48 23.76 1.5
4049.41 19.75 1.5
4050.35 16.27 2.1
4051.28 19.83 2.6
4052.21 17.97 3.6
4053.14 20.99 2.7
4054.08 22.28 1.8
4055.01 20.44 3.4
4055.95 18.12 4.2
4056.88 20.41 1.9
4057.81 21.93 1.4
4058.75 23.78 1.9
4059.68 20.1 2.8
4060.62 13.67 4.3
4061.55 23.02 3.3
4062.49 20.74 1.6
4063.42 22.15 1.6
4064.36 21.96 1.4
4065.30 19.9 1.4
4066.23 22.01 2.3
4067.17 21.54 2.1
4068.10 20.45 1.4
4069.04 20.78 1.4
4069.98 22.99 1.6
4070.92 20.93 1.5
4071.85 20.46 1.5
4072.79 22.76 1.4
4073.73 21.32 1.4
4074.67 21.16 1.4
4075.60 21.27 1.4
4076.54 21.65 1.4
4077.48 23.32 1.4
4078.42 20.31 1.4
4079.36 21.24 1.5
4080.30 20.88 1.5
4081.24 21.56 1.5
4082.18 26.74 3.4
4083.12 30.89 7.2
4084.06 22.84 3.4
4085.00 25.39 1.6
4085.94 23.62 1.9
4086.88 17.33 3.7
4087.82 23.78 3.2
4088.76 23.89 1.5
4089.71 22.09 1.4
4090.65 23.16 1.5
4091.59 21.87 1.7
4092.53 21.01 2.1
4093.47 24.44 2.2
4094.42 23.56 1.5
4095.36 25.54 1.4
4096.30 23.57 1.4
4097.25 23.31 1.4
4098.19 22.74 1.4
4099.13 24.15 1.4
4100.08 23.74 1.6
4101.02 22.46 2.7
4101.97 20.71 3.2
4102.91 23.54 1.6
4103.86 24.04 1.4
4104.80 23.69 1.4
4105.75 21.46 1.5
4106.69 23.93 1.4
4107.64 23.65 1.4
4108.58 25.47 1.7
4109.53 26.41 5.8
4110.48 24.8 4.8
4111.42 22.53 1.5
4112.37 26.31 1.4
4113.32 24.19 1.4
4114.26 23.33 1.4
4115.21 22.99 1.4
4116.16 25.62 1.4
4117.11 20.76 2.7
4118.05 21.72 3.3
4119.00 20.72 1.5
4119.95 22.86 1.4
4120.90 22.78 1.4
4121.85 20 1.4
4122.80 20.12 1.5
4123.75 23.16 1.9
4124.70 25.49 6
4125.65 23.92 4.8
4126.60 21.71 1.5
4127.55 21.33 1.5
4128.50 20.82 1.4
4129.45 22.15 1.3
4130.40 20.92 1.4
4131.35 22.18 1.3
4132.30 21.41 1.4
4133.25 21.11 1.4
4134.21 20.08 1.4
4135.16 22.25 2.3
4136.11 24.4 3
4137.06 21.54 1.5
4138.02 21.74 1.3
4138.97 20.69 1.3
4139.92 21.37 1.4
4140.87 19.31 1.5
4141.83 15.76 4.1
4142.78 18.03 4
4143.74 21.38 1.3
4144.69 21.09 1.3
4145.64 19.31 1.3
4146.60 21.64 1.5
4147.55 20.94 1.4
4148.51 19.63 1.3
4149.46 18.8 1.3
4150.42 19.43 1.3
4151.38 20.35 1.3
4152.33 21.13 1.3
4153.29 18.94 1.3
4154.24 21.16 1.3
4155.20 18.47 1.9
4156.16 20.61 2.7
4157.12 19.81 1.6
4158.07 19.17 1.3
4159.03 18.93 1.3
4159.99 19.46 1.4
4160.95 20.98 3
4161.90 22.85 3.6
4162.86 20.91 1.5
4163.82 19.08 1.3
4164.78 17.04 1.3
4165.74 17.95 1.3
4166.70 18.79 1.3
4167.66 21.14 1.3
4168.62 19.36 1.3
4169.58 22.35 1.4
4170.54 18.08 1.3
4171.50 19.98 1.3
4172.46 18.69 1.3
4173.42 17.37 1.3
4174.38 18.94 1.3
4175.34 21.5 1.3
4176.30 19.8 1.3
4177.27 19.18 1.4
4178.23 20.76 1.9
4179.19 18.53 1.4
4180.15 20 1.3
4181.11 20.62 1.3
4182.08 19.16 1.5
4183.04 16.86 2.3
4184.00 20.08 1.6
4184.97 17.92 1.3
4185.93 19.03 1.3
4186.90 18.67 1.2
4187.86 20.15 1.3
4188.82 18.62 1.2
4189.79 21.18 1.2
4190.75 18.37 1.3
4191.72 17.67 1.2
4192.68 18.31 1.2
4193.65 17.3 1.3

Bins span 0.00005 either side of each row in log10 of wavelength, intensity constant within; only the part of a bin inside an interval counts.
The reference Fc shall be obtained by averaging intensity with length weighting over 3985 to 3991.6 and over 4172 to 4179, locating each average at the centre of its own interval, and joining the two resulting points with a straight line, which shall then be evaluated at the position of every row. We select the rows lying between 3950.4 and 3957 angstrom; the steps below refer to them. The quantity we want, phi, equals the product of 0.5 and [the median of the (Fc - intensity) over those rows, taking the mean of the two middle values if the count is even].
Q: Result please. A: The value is 0.36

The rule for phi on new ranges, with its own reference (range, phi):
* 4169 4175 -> 0.33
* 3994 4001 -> 0.21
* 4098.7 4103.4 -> -1.32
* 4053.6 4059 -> 0.33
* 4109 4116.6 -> -1.89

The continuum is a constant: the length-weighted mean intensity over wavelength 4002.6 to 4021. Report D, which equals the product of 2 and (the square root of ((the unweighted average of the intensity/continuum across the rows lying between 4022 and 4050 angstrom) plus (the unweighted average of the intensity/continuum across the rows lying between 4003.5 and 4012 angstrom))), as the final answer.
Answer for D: 2.81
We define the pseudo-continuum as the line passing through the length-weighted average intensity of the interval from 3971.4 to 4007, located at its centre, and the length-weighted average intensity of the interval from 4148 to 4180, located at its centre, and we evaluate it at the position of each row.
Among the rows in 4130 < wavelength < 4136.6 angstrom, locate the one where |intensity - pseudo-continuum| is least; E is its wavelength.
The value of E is 4134.21 angstrom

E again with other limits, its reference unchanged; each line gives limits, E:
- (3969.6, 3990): 3970.01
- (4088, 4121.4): 4092.53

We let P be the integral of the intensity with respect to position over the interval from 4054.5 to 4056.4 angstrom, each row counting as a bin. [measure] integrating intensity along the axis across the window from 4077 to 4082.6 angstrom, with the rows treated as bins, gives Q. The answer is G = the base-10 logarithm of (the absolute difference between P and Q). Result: 1.94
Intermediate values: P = 37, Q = 125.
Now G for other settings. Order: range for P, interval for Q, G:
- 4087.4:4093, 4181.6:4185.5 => 1.74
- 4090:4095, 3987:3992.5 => 1.17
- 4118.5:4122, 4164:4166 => 1.61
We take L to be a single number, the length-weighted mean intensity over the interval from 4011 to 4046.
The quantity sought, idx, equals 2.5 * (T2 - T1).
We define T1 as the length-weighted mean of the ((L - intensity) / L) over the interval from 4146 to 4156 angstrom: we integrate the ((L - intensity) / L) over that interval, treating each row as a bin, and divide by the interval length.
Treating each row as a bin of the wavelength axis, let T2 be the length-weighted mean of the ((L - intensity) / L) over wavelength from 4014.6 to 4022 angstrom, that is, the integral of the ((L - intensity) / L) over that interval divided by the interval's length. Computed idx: -0.06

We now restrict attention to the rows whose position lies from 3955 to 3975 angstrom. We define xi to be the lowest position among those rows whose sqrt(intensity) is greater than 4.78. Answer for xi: 3955.42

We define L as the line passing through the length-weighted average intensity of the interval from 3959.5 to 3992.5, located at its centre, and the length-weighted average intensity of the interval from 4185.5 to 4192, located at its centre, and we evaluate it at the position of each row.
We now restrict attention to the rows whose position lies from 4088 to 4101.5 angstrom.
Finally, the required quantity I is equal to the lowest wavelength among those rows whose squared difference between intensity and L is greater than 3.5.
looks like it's 4088.76 angstrom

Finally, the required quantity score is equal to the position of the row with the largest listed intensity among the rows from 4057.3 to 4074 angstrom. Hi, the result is 4058.75 angstrom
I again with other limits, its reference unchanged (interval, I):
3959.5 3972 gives 3960.88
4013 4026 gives 4013.21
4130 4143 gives 4135.16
